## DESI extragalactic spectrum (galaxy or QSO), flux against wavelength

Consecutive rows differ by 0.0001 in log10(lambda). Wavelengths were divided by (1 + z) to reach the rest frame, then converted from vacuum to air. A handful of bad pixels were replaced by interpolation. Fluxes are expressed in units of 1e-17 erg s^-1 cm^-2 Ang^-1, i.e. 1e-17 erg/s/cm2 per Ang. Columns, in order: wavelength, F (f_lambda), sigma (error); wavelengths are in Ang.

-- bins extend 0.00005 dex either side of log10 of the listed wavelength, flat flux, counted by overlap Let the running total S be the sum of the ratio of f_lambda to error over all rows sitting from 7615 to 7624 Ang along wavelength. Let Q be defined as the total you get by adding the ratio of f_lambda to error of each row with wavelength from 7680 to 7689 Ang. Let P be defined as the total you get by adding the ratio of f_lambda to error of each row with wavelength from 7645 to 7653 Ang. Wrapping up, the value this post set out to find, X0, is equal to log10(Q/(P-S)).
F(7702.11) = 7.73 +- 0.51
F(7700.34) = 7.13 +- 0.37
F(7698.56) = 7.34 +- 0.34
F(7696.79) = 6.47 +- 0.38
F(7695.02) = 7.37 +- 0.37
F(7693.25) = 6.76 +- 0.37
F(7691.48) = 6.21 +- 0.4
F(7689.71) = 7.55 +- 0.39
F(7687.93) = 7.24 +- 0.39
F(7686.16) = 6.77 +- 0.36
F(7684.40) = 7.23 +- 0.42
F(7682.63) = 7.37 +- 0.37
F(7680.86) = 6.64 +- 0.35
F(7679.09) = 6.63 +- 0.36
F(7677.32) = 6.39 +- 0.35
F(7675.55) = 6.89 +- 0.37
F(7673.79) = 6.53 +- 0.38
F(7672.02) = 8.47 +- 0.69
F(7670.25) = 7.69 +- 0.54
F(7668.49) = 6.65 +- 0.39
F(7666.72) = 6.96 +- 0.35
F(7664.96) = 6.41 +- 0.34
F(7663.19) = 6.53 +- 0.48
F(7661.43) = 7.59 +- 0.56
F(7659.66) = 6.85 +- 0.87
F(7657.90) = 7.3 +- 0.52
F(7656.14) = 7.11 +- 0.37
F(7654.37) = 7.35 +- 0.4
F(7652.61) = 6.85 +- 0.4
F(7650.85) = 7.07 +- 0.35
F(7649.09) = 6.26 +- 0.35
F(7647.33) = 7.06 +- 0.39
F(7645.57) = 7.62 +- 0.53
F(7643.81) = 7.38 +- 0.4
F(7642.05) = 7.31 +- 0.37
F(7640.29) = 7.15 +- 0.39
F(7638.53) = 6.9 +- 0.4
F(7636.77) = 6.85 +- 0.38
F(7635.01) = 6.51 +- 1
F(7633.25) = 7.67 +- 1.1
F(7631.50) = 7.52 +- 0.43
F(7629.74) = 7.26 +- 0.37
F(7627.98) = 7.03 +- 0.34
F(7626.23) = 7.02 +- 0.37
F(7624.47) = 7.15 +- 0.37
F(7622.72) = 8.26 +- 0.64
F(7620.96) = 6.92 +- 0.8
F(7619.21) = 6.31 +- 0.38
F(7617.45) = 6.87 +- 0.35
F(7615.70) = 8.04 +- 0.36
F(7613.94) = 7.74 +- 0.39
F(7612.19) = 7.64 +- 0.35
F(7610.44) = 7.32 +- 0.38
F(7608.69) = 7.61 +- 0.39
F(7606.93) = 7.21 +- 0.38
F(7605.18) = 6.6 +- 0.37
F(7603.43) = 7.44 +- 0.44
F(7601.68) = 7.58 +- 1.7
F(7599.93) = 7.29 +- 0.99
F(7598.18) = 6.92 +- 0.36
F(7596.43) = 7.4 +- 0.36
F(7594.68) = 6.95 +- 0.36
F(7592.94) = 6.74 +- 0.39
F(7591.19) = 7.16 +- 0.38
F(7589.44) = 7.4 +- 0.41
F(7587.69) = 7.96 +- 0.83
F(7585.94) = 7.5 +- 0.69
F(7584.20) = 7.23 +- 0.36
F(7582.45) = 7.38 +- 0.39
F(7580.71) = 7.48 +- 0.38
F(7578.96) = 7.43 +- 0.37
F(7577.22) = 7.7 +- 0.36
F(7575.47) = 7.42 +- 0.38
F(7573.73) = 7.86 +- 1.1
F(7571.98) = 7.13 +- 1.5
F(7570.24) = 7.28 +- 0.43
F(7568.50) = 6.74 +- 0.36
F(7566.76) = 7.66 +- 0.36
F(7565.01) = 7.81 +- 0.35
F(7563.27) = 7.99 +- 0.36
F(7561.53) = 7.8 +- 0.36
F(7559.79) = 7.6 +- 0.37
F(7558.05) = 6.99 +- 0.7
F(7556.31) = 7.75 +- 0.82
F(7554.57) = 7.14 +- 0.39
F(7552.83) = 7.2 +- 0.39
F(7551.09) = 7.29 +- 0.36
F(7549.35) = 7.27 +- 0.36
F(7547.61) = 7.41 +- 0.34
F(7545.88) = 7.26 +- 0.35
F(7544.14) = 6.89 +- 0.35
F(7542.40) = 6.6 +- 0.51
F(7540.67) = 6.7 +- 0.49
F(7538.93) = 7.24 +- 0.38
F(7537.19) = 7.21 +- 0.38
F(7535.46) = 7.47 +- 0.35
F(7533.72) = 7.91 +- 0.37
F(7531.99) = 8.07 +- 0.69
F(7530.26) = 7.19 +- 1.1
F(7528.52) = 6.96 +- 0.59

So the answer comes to 1.1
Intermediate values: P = 88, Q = 93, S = 80.1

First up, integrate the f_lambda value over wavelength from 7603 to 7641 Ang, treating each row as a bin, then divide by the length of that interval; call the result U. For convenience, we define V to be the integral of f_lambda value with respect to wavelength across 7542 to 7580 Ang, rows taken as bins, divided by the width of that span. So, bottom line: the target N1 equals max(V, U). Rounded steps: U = 7.22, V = 7.38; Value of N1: 7.38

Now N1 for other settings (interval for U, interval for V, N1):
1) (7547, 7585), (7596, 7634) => 7.43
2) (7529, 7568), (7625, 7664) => 7.37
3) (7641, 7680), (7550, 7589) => 7.47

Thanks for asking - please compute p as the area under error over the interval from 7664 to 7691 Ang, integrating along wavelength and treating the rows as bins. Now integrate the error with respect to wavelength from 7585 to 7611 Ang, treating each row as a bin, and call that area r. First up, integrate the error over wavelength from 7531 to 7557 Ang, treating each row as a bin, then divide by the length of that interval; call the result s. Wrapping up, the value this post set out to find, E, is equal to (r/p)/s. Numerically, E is 3.1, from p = 10.9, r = 14.7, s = 0.44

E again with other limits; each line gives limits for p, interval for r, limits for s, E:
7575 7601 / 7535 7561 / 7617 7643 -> 1.8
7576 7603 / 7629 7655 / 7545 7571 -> 2.0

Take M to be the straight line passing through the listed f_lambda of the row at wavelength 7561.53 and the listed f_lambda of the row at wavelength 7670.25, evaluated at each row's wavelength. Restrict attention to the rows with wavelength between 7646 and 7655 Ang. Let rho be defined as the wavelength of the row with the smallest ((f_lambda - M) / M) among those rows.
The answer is 7649.09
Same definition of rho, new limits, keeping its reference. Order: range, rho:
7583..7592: 7591.19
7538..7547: 7542.40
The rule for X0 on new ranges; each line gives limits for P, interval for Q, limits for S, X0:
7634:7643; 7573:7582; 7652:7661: 1.4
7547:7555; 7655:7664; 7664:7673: 0.6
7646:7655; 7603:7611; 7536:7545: 1.1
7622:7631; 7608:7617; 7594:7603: 0.7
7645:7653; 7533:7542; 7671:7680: 1.5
